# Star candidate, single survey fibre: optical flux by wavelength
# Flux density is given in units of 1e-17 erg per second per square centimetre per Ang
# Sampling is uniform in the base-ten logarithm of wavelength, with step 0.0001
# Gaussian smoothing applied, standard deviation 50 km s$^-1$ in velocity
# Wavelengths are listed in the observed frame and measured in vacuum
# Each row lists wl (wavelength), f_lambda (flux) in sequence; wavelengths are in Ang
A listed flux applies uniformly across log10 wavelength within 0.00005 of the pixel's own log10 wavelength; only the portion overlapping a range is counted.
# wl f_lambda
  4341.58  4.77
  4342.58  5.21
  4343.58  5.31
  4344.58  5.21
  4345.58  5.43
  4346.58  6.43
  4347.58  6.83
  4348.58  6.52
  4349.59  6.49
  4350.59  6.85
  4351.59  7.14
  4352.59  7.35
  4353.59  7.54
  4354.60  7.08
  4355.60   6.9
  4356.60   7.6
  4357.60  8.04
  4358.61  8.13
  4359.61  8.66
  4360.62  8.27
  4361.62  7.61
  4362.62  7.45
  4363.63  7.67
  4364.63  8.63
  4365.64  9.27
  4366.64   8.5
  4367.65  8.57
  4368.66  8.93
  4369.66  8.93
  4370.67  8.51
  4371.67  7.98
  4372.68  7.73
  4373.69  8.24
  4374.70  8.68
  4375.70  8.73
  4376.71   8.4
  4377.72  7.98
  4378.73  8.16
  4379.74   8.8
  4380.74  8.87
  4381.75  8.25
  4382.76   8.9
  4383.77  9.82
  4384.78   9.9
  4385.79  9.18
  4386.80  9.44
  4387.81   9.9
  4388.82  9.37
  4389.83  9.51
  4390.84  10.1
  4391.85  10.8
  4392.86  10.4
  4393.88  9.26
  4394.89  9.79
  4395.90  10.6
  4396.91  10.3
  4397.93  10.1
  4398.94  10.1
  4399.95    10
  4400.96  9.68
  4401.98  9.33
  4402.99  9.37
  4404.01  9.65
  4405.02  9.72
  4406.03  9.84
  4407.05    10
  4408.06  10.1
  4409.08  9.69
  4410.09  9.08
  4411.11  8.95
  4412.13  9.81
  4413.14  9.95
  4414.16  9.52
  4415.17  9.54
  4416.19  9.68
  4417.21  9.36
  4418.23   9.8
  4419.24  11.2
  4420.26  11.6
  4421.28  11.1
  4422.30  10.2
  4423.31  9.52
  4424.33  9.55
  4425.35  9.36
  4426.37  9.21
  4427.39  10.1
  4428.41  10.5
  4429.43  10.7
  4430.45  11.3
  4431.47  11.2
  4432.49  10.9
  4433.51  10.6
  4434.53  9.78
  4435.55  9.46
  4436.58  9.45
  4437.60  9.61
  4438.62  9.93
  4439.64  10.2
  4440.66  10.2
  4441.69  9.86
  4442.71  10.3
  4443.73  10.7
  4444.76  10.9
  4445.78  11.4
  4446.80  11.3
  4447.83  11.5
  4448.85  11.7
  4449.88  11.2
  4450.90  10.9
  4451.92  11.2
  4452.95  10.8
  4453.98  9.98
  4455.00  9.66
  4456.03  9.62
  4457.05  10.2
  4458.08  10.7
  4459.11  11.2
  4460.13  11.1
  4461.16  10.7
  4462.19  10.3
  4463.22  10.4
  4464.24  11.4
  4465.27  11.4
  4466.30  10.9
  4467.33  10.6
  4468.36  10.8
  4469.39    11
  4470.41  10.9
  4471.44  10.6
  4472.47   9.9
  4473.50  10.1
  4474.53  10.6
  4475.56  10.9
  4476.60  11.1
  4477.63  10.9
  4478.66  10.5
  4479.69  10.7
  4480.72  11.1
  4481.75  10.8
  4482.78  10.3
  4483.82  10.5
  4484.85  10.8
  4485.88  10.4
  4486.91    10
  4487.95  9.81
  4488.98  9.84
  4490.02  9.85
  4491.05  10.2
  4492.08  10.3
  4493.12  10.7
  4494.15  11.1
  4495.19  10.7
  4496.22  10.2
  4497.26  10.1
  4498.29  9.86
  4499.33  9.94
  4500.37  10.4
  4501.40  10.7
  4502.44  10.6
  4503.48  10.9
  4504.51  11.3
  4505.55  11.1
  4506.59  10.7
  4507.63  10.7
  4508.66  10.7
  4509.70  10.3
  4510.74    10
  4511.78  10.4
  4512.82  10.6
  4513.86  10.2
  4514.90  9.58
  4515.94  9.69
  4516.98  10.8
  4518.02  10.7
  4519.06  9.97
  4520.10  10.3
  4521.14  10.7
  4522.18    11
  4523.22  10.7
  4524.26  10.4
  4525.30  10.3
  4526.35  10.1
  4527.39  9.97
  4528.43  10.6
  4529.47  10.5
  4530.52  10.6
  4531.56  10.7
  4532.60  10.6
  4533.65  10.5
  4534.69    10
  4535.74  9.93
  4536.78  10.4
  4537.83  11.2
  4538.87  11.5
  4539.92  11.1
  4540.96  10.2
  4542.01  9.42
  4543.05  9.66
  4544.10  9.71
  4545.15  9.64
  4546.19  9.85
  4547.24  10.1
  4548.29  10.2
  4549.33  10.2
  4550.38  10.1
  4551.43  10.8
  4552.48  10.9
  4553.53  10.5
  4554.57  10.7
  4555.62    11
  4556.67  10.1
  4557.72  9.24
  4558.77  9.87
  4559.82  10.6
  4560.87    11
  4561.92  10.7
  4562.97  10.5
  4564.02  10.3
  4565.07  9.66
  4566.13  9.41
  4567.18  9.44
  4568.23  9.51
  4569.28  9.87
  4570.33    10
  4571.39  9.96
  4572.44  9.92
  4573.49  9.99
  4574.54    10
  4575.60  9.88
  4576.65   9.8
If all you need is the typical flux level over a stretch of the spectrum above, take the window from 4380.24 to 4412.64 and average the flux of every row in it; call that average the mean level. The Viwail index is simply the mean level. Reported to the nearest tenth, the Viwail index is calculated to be 9.7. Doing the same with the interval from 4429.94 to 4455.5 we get 10.6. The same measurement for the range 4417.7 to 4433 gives 10.4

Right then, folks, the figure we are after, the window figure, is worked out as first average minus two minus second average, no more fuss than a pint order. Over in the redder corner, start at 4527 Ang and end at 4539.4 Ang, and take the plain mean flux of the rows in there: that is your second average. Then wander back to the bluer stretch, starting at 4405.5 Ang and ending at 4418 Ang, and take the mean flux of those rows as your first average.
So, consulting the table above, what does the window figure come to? -2.9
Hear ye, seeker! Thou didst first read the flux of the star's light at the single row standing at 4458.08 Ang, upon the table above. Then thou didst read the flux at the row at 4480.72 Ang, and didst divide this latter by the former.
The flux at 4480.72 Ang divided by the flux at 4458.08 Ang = 1.04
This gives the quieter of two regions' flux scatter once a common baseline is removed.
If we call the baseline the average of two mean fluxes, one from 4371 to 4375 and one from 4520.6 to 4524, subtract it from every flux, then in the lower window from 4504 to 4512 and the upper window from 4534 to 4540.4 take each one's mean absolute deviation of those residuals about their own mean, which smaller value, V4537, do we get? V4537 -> 0.31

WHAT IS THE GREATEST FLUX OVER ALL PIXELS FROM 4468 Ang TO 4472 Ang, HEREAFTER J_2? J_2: 11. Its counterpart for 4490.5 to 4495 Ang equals 11.1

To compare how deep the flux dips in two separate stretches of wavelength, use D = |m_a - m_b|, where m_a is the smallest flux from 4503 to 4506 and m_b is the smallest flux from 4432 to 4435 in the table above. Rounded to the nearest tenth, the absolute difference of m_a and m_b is 1.1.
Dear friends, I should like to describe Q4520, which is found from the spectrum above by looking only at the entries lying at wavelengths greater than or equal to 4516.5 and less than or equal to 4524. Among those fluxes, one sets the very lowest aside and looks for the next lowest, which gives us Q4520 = 10.3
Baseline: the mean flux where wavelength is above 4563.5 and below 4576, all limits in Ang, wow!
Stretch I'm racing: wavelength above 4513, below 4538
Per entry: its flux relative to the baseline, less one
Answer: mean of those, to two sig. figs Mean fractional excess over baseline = 0.057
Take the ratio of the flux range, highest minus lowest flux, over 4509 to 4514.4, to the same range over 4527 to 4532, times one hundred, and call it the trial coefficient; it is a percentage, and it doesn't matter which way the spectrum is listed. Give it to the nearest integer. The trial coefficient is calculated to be 82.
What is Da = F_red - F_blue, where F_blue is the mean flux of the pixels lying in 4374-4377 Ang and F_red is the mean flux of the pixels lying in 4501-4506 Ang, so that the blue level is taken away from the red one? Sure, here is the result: 2.3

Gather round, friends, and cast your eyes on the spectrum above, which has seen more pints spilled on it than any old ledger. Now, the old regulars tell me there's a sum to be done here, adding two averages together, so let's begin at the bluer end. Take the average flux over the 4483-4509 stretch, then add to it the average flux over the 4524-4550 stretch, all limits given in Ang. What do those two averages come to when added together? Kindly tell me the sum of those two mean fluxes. 20.75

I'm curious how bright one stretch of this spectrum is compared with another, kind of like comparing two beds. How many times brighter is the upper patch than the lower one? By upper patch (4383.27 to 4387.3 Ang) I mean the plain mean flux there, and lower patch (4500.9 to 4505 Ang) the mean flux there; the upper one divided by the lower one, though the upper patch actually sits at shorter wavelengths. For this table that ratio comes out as 0.881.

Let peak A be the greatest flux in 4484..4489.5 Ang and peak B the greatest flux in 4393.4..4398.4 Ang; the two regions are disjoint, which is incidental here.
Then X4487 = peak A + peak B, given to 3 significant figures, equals 21.4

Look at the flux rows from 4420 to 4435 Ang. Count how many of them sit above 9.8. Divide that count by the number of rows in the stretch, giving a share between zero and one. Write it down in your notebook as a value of 0.67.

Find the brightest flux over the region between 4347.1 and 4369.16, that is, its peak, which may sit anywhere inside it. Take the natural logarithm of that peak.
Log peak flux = 2.23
